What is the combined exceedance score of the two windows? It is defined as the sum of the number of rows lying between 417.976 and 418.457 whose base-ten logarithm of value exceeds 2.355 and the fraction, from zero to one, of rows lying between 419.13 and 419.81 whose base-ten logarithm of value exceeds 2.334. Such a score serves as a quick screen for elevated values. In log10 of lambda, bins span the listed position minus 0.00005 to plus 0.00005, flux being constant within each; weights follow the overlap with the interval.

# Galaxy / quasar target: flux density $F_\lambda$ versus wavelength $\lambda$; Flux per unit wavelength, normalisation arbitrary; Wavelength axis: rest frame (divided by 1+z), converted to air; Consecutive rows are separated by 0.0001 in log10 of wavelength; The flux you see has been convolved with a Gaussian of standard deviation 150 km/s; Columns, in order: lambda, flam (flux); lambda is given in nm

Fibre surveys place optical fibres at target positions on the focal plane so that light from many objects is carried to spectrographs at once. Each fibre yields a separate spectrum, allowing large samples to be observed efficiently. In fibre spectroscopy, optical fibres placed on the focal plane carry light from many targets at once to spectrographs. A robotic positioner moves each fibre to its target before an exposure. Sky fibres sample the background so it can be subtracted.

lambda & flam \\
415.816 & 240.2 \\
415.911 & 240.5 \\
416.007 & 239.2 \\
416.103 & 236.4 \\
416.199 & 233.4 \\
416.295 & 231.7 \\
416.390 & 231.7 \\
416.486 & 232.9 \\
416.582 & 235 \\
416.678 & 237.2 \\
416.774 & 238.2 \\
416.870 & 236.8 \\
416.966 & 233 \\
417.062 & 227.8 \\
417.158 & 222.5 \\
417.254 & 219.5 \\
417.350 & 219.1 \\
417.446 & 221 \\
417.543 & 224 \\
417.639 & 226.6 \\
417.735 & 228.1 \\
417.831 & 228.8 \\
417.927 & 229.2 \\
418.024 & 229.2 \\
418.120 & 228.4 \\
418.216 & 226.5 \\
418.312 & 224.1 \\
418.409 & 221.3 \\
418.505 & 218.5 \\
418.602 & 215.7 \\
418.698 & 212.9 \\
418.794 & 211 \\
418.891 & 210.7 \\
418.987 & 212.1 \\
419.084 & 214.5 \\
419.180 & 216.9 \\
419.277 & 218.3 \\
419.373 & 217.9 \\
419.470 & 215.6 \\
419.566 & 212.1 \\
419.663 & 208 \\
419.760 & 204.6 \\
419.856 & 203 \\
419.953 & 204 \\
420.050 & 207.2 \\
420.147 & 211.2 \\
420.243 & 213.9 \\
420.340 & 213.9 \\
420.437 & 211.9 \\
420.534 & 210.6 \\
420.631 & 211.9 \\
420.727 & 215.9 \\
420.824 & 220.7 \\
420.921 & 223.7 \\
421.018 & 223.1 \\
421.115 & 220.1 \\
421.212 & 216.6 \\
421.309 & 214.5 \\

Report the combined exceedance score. 3.4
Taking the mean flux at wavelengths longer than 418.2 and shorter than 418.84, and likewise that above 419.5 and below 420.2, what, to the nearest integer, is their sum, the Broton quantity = 426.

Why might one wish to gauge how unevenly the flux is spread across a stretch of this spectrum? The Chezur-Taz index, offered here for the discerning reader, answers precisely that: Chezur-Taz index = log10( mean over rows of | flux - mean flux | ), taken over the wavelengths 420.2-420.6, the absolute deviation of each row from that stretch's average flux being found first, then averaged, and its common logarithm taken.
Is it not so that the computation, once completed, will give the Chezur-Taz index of 0.12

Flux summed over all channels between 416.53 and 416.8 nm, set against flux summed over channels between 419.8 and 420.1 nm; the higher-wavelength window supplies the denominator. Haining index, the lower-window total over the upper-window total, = 1.16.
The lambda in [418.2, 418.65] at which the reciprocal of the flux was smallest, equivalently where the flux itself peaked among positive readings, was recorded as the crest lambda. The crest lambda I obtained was 418.216 nm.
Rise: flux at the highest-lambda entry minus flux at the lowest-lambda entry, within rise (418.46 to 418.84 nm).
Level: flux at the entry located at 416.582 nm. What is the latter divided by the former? -31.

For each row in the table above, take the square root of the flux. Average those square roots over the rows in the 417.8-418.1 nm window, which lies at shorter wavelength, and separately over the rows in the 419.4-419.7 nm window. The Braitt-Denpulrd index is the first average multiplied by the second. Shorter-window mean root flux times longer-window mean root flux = 220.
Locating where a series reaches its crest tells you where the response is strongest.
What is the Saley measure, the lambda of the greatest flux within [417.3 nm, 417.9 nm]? 417.831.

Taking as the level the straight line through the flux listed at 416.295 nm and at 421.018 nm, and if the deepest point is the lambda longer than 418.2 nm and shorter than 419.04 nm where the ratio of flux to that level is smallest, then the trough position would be 418.891 nm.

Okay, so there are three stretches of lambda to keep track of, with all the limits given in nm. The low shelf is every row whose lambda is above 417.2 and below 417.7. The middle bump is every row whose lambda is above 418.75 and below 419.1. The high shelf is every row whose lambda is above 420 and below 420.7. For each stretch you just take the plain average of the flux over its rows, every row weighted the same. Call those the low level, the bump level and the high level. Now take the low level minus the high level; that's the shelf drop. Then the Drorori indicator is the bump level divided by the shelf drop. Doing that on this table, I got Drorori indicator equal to 20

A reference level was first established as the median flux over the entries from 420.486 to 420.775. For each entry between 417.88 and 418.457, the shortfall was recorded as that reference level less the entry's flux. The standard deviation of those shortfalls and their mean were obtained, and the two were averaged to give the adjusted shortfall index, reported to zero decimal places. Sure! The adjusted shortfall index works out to -6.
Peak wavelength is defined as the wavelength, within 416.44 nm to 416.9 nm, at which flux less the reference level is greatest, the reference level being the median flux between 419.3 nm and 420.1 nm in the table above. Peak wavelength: 416.774 nm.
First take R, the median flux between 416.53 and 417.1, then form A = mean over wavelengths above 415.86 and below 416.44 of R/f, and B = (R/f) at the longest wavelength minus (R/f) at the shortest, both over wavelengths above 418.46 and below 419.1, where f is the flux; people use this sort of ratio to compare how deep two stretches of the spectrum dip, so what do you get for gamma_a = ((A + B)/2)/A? 0.510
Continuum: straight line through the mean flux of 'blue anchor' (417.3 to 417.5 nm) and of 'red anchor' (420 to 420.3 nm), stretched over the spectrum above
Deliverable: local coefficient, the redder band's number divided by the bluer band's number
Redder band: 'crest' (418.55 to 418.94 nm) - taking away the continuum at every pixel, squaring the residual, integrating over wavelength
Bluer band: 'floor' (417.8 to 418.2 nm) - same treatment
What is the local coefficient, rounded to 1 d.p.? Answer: 0.1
